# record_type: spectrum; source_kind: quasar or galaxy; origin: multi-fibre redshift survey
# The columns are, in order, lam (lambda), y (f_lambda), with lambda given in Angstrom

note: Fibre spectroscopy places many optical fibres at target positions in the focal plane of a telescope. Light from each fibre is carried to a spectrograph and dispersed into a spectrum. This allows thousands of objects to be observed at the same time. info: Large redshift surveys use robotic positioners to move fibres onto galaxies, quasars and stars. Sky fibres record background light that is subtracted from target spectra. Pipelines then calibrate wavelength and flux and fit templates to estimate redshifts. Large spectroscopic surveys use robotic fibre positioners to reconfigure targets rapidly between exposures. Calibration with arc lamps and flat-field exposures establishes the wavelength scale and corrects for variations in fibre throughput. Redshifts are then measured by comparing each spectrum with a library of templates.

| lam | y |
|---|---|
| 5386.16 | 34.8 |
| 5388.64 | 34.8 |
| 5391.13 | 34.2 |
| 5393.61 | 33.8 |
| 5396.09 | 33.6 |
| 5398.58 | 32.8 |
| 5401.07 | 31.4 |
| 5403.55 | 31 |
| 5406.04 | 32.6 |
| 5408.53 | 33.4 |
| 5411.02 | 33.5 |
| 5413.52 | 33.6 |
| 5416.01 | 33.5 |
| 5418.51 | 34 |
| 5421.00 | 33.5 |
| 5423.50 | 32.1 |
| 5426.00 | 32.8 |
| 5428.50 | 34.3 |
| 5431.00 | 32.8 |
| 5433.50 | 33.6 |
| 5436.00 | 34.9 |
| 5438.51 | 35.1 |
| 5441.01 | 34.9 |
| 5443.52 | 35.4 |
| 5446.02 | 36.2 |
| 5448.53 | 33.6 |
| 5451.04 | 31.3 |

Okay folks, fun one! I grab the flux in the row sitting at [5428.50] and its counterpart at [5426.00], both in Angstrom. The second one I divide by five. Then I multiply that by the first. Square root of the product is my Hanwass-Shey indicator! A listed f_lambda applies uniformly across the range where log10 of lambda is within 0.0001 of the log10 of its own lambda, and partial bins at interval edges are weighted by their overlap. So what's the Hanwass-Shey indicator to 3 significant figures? 15.0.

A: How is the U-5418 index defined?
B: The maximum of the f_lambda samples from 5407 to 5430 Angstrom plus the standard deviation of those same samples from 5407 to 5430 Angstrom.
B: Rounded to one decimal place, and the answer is 34.9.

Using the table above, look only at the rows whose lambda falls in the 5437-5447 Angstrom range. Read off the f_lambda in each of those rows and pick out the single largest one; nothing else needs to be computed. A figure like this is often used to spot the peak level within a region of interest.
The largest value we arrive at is 36.2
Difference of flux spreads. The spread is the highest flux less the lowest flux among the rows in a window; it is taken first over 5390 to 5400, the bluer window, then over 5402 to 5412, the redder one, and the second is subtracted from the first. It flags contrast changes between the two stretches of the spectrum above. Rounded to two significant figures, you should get -1.1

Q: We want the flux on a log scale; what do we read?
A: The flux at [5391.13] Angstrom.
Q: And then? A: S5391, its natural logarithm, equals 3.532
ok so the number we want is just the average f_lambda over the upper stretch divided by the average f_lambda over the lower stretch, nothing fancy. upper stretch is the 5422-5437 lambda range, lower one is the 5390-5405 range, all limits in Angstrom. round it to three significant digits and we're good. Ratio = 1.02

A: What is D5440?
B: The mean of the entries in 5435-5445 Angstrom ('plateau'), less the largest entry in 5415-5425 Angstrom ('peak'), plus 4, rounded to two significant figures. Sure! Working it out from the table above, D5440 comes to 5.1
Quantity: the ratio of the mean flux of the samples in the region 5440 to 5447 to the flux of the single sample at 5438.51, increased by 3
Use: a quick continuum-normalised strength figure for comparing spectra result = 4.01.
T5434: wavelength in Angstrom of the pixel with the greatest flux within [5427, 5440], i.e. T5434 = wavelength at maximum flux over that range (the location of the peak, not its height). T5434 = 5438.51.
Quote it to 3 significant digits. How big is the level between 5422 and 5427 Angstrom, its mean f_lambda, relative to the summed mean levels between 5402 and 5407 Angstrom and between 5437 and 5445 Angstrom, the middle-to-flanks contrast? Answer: 0.485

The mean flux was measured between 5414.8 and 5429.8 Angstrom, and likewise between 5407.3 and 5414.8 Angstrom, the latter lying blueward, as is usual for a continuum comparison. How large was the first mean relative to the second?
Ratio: 1.00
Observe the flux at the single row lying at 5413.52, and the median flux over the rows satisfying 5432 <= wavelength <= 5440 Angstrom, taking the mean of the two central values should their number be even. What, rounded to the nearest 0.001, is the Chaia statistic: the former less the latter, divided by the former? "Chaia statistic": -0.039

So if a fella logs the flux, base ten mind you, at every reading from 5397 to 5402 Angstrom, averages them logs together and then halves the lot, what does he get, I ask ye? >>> 0.753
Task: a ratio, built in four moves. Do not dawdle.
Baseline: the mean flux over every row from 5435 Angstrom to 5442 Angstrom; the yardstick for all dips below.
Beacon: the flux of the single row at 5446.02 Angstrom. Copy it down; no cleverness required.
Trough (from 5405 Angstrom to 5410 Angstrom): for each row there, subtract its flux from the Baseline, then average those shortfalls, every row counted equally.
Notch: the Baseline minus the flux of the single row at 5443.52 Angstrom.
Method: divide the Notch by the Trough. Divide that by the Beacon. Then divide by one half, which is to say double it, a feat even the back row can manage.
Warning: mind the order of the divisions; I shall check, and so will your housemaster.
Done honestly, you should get -0.012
